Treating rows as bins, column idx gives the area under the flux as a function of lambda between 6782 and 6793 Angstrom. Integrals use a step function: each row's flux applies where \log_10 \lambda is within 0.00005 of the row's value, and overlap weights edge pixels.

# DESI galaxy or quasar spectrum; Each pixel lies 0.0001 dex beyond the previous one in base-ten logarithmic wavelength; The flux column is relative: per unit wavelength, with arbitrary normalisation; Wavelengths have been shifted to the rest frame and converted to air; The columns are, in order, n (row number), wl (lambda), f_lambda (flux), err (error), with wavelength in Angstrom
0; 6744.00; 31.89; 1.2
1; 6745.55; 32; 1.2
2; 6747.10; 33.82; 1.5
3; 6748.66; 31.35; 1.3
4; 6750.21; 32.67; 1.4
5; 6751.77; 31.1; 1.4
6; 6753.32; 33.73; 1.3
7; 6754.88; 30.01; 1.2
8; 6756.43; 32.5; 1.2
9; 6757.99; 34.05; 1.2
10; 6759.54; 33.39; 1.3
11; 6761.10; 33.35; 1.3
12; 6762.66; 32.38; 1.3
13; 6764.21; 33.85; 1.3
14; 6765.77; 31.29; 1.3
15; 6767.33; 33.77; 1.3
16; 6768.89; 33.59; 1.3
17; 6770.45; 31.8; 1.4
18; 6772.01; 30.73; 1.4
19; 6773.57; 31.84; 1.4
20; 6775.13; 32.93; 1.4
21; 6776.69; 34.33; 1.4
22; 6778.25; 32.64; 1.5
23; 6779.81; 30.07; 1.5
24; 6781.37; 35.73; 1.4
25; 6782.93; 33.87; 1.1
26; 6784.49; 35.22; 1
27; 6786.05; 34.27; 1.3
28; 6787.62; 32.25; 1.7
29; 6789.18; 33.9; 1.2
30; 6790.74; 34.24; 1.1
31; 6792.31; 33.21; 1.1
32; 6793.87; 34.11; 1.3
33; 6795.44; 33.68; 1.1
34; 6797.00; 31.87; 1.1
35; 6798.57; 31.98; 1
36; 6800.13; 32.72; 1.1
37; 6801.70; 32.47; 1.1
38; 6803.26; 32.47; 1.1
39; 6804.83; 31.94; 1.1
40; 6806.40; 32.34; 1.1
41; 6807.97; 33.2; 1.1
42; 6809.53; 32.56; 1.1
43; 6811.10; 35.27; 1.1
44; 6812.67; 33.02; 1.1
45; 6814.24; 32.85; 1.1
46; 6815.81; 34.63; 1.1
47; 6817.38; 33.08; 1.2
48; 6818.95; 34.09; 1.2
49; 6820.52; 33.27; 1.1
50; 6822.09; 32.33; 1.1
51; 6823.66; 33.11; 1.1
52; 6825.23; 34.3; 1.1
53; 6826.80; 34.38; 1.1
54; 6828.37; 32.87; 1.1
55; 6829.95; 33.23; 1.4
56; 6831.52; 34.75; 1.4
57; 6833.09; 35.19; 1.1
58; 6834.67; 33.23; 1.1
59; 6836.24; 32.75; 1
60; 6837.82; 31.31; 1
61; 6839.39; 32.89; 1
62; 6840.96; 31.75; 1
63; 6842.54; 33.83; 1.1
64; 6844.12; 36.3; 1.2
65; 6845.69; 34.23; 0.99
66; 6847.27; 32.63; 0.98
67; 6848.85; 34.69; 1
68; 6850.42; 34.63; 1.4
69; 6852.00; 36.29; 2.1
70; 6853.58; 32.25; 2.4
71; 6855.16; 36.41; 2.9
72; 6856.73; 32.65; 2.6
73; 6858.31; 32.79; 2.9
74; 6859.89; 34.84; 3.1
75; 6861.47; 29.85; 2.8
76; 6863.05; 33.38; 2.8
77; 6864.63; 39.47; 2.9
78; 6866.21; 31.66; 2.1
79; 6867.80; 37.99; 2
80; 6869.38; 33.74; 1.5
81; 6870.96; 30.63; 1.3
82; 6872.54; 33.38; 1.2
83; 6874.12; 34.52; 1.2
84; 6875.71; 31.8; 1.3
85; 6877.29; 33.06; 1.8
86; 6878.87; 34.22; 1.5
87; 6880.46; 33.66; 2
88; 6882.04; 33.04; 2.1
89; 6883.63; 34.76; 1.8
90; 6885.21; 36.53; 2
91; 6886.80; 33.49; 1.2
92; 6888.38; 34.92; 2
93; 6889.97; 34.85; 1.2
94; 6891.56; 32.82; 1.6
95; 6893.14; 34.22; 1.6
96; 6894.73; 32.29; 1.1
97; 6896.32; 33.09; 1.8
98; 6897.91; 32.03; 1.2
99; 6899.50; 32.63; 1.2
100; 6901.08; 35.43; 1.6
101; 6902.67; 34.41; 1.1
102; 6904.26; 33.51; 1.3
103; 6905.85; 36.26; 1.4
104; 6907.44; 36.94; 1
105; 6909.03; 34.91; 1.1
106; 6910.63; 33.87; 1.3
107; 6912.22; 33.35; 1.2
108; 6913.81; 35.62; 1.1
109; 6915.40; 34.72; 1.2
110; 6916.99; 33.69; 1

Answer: 373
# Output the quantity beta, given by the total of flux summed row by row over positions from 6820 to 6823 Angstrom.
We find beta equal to 66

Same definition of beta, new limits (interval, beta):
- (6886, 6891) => 103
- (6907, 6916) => 209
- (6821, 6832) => 235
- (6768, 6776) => 161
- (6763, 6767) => 65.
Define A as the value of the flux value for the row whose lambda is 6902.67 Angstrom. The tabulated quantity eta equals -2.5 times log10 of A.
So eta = -3.84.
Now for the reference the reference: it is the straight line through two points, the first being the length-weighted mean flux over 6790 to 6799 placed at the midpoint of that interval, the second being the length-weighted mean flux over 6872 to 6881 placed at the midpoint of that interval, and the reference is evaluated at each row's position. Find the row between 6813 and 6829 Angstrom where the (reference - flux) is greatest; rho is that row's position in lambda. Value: 6822.09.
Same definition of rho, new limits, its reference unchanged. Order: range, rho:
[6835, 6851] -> 6837.82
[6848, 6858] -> 6853.58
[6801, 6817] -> 6804.83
